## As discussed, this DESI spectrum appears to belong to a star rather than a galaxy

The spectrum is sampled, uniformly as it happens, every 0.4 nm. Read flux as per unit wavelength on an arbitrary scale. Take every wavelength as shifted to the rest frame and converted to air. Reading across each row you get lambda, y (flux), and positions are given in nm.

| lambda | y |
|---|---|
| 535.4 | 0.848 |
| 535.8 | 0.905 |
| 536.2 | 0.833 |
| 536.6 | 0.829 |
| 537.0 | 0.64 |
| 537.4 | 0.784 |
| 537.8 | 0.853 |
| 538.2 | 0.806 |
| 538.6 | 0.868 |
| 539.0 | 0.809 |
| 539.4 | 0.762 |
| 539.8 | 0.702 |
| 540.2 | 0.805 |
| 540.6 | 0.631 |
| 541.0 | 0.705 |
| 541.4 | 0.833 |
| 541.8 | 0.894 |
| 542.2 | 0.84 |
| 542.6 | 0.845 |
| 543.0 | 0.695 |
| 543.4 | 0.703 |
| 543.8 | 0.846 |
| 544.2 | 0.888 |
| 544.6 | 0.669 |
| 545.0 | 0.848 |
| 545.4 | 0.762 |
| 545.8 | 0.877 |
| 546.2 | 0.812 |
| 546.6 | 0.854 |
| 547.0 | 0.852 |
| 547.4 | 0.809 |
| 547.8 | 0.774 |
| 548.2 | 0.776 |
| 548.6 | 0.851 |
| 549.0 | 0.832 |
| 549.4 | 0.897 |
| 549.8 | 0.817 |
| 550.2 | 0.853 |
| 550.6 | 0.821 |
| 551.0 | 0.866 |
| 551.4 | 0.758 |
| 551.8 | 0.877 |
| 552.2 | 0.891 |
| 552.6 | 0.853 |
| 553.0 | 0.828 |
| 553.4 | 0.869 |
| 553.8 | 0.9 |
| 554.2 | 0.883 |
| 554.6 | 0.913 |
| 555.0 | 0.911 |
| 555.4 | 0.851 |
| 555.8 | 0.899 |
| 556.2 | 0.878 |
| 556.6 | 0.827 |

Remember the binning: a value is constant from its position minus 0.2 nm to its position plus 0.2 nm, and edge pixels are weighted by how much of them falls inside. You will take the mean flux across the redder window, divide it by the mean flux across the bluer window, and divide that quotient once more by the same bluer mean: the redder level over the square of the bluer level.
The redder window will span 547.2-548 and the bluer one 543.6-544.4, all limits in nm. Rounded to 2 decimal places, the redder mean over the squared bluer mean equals 1.05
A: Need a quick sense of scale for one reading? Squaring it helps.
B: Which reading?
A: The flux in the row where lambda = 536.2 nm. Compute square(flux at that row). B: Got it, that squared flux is 0.69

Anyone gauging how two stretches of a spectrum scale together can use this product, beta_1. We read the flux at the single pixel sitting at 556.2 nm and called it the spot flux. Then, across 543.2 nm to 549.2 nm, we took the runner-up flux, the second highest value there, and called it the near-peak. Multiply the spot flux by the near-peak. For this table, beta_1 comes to 0.770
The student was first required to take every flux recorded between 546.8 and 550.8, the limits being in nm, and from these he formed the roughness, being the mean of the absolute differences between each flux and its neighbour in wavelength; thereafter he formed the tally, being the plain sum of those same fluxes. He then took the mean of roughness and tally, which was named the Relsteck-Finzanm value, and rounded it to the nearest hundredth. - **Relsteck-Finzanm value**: 4.16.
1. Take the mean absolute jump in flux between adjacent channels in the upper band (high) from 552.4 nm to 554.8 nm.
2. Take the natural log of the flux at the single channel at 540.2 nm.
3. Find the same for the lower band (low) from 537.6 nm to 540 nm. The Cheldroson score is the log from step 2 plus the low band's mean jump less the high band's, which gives -0.19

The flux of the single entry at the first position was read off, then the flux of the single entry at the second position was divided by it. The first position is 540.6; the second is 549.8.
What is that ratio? 1.29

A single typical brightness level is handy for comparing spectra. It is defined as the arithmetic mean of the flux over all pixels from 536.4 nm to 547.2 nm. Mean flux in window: 0.79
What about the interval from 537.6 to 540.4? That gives 0.80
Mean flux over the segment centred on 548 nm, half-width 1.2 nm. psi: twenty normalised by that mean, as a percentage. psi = 2452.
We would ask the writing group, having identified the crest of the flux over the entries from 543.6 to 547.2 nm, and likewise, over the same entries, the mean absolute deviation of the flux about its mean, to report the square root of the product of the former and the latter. 0.21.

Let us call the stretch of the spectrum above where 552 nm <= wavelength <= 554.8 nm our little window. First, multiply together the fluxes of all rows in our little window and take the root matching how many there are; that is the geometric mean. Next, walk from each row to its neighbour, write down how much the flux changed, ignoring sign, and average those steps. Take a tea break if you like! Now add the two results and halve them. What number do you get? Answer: 0.453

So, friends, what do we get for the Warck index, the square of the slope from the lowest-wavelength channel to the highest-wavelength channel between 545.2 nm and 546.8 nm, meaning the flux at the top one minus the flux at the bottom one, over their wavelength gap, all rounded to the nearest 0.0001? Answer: 0.0059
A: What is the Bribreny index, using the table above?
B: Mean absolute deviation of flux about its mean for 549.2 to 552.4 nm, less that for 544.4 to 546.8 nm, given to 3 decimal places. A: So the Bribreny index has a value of -0.022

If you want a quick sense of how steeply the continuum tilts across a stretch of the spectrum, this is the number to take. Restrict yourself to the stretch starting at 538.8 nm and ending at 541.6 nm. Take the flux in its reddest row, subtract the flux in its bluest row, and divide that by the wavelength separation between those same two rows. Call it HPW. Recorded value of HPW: 0.010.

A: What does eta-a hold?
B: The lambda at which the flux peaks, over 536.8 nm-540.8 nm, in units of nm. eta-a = 538.6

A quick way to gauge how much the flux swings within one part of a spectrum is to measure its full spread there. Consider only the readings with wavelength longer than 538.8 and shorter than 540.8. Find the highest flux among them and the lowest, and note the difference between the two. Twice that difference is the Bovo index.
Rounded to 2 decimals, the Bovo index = 0.36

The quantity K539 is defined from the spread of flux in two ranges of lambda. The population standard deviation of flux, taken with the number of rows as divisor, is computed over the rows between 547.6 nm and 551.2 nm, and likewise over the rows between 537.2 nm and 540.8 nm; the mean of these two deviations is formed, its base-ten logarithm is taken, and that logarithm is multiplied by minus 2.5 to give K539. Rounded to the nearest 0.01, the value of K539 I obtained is 3.17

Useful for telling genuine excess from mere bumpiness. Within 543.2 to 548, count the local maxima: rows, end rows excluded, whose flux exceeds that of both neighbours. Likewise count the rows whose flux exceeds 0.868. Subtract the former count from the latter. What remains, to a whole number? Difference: -2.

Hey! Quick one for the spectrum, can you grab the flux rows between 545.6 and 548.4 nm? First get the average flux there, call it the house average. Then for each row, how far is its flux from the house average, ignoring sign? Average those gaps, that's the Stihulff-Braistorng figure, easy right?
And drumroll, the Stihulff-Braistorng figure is 0.03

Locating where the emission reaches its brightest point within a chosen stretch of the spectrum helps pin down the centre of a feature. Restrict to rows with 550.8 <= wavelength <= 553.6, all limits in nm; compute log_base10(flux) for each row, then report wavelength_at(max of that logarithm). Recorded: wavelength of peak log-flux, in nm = 552.2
